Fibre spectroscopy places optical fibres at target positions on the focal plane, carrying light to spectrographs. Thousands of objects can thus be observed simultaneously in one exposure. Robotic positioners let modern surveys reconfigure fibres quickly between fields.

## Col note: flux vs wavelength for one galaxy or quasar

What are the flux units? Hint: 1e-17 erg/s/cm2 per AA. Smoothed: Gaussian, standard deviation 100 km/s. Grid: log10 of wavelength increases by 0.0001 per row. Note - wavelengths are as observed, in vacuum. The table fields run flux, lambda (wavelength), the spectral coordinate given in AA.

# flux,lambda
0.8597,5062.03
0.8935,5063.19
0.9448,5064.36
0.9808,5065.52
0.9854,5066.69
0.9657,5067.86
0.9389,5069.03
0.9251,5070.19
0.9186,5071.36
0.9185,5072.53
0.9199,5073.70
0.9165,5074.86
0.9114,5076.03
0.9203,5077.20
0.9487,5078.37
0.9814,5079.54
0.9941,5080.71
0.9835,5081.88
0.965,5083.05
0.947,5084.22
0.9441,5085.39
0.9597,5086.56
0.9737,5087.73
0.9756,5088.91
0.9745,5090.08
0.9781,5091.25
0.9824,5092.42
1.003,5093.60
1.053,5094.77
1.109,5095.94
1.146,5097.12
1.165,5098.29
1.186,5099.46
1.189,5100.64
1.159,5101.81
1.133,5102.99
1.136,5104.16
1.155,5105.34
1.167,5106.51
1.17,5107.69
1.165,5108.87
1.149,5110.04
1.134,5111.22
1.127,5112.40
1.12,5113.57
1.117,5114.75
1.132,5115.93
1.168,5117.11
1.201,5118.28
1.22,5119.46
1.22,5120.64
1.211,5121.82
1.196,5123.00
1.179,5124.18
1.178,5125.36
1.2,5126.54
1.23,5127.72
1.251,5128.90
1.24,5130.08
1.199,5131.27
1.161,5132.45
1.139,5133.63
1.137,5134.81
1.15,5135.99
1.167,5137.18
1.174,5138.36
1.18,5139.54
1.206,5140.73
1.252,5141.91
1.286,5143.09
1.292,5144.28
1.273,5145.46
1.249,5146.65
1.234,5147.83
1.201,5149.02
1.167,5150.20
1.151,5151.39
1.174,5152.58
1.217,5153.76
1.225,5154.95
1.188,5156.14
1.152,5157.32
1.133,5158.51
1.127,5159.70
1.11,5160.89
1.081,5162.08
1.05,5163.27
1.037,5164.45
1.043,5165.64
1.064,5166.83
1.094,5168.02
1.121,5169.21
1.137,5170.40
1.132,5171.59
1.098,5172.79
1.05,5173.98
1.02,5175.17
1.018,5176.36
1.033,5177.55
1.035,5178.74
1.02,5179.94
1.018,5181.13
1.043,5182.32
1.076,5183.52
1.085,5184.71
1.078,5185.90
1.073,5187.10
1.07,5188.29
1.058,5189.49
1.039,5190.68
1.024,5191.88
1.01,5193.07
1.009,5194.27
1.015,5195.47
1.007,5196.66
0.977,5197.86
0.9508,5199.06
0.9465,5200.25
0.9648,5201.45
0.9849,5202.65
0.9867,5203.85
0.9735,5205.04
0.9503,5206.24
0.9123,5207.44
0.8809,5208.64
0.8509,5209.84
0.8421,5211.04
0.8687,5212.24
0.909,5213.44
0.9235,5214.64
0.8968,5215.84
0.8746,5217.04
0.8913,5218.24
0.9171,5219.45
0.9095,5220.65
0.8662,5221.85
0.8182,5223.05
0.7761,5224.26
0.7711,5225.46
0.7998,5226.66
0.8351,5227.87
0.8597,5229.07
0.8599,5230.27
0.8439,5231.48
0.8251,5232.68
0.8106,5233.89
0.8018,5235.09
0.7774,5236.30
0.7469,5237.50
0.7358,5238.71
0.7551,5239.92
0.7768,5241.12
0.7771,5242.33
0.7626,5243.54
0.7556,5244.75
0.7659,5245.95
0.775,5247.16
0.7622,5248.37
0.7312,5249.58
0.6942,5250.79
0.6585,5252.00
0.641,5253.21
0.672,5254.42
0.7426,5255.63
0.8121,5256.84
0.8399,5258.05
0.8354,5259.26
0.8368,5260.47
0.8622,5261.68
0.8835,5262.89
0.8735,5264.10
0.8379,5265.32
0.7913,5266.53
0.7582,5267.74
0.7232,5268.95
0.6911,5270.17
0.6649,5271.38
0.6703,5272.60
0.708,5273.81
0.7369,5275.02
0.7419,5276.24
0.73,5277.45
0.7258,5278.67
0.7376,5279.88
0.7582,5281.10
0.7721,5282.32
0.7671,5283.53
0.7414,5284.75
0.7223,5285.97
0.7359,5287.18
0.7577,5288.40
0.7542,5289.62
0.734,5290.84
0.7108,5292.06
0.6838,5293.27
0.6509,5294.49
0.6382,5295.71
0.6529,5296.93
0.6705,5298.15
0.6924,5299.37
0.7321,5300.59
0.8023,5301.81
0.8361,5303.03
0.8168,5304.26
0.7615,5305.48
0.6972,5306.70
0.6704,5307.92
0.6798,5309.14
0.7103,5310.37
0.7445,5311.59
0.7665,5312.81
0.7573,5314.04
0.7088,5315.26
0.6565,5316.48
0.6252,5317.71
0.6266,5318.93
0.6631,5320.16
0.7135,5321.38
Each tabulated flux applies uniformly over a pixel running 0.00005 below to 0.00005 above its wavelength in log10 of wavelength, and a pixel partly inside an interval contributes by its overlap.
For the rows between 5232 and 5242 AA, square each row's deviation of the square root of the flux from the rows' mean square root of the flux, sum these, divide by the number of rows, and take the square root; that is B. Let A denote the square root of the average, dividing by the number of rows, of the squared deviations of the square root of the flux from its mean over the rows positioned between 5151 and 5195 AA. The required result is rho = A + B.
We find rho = 0.045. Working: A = 0.028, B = 0.017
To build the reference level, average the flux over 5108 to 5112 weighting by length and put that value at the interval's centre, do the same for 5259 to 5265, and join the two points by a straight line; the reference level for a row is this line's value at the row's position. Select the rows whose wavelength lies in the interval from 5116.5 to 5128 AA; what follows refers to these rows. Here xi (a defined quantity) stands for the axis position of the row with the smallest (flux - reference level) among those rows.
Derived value 5117.11 AA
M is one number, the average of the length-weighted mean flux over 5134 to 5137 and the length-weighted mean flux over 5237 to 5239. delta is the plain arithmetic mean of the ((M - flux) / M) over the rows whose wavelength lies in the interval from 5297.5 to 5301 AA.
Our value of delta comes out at 0.26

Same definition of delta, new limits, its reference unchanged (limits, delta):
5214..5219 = 0.05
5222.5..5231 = 0.13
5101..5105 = -0.21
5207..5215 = 0.06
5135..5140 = -0.24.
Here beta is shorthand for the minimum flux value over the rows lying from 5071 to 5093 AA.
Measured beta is 0.9114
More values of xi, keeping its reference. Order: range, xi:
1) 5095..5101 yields 5095.94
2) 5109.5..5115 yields 5114.75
